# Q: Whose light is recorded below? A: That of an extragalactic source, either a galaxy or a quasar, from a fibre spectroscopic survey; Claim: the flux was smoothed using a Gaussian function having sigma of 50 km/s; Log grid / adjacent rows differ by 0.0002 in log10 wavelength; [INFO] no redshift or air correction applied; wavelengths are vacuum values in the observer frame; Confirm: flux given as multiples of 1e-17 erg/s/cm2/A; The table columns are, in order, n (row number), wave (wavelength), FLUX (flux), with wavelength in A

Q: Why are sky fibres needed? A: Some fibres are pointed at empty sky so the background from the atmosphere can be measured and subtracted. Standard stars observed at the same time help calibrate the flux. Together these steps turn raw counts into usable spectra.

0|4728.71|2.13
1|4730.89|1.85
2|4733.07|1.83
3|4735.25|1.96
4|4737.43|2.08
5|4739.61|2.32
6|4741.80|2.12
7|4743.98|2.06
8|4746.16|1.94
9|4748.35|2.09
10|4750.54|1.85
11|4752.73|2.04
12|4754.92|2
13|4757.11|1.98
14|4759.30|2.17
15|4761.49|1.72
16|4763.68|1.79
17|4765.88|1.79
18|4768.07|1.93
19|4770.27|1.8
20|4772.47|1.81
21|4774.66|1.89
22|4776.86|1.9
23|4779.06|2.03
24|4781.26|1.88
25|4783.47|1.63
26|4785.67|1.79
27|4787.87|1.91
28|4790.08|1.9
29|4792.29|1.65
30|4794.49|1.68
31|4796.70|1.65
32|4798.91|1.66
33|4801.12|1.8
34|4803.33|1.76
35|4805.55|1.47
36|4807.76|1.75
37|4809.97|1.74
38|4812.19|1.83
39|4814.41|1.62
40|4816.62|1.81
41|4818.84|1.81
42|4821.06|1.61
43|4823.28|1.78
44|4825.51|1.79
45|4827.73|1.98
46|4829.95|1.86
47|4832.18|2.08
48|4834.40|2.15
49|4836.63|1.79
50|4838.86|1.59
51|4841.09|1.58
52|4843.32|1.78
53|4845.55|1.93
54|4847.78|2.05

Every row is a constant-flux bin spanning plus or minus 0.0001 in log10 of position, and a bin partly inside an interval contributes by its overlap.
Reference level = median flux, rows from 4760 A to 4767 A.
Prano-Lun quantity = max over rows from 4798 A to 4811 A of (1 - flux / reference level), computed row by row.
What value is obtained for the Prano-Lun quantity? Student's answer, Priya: 0.18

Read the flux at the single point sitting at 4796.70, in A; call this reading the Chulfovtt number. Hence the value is 1.65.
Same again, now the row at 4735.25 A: 1.96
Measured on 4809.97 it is 1.74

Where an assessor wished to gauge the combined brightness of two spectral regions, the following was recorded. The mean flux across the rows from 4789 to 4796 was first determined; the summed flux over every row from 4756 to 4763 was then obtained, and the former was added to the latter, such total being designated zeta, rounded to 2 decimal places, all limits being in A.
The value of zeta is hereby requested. 7.61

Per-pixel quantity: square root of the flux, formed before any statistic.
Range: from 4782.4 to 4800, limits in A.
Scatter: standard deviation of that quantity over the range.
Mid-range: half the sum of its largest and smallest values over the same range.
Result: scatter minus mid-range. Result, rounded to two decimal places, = -1.29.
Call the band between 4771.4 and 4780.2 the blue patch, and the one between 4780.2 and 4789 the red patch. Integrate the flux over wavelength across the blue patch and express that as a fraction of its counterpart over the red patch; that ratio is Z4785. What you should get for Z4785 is 1.06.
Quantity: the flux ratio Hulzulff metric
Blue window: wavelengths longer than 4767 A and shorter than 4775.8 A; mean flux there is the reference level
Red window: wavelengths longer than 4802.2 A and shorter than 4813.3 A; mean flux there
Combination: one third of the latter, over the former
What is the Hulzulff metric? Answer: 0.307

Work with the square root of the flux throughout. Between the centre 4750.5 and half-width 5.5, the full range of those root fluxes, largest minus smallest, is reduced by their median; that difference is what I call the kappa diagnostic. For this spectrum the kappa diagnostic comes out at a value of -1.33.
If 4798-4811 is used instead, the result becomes -1.19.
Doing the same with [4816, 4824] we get -1.26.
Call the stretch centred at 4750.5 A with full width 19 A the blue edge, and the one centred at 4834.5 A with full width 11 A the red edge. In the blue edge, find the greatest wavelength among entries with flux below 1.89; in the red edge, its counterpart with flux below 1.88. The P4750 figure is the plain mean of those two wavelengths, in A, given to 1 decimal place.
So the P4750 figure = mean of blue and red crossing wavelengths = 4794.7 A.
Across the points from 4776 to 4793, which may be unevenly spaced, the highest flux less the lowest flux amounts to 0.40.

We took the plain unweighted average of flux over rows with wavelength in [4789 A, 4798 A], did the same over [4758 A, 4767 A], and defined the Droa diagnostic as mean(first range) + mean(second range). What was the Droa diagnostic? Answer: 3.59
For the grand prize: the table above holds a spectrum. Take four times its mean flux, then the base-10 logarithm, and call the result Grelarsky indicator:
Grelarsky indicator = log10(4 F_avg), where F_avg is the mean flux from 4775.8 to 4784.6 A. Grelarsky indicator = 0.87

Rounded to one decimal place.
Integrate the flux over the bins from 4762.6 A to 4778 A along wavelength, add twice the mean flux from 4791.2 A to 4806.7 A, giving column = 31.7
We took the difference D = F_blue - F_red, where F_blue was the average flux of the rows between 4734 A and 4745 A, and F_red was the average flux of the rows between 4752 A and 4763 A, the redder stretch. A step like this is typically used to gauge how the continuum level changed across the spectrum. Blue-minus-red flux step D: 0.13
